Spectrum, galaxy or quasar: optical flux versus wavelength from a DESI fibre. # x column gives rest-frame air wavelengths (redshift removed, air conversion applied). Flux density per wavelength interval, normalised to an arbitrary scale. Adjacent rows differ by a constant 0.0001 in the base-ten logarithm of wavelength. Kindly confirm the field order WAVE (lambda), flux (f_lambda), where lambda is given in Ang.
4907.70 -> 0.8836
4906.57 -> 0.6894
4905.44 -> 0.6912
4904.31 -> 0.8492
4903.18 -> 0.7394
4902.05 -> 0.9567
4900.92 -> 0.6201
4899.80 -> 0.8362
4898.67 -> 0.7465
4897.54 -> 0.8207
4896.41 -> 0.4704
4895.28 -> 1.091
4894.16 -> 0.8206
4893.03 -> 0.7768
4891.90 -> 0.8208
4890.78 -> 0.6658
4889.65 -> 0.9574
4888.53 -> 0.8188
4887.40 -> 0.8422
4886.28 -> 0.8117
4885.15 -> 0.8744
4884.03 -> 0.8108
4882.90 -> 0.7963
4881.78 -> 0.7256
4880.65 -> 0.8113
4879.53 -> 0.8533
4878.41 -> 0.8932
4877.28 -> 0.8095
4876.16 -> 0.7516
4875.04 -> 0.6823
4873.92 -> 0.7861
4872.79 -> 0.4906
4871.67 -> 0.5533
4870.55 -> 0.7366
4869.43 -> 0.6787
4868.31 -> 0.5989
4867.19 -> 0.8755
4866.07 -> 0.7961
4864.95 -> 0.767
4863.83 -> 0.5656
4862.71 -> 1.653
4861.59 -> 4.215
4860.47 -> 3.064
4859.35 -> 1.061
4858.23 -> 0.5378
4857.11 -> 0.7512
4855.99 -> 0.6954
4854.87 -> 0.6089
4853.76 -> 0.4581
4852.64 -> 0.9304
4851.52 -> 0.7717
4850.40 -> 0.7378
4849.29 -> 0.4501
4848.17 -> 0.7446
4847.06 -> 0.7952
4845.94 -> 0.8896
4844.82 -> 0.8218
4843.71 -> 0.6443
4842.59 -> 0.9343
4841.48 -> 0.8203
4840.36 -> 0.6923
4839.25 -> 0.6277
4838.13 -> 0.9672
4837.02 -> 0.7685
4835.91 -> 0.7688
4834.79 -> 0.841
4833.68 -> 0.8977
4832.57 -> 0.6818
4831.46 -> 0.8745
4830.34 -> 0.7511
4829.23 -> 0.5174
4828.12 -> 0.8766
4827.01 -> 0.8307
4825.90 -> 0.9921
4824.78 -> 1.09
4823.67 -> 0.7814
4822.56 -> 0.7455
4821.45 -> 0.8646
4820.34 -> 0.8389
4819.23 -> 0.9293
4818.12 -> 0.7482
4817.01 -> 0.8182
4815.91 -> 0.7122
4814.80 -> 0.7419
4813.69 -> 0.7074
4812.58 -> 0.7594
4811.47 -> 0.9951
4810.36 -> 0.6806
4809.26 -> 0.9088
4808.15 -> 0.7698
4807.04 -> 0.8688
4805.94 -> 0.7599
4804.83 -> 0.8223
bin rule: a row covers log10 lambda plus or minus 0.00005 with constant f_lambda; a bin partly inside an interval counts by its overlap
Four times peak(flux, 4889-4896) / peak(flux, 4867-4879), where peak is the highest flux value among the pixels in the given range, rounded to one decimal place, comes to 4.9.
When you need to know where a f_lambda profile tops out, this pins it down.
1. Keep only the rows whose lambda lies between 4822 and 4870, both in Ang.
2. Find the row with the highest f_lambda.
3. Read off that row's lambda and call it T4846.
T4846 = 4861.59 Ang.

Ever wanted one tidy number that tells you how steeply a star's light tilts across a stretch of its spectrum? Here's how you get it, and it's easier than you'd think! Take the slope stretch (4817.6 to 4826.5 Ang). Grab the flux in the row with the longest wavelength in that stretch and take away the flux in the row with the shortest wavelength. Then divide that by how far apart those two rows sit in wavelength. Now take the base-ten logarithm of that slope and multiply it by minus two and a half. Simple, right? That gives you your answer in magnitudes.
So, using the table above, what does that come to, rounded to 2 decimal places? 3.76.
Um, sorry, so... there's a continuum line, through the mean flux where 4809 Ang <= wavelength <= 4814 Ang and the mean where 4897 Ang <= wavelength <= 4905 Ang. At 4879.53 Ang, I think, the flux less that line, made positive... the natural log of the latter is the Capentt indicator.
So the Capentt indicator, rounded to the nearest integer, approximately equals -3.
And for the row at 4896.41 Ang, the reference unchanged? -1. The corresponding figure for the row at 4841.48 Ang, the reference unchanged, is -4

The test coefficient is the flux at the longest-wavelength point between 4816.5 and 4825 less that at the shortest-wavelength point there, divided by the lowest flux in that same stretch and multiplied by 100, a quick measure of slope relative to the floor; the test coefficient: 36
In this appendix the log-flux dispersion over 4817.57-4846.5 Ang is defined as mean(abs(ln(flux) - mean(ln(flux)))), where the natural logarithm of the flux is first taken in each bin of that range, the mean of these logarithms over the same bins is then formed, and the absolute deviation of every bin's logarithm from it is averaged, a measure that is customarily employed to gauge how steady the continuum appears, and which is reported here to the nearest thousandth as 0.122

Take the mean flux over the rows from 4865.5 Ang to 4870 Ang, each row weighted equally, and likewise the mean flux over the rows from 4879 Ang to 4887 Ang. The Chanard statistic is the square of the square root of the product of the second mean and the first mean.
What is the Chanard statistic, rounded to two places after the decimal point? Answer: 0.60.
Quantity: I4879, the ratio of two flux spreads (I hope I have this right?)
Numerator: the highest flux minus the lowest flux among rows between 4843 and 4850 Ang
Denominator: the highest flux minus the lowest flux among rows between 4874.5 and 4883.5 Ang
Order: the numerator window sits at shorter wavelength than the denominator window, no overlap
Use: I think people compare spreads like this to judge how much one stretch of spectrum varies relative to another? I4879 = 2.1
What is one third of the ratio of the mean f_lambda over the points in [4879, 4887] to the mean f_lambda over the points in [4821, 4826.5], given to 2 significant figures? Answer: 0.30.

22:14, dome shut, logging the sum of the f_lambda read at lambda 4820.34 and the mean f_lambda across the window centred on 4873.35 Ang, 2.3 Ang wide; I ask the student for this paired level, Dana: 1.48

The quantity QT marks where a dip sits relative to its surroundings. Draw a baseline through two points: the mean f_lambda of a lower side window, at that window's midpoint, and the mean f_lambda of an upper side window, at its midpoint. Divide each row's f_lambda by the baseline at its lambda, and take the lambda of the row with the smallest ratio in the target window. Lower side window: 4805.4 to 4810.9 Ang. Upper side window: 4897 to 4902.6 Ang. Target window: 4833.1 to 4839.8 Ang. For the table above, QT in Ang 4839.25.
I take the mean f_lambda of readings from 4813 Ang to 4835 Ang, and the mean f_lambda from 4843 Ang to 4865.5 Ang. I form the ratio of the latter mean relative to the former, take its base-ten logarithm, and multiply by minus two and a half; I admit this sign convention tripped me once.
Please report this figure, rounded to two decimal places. -0.29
